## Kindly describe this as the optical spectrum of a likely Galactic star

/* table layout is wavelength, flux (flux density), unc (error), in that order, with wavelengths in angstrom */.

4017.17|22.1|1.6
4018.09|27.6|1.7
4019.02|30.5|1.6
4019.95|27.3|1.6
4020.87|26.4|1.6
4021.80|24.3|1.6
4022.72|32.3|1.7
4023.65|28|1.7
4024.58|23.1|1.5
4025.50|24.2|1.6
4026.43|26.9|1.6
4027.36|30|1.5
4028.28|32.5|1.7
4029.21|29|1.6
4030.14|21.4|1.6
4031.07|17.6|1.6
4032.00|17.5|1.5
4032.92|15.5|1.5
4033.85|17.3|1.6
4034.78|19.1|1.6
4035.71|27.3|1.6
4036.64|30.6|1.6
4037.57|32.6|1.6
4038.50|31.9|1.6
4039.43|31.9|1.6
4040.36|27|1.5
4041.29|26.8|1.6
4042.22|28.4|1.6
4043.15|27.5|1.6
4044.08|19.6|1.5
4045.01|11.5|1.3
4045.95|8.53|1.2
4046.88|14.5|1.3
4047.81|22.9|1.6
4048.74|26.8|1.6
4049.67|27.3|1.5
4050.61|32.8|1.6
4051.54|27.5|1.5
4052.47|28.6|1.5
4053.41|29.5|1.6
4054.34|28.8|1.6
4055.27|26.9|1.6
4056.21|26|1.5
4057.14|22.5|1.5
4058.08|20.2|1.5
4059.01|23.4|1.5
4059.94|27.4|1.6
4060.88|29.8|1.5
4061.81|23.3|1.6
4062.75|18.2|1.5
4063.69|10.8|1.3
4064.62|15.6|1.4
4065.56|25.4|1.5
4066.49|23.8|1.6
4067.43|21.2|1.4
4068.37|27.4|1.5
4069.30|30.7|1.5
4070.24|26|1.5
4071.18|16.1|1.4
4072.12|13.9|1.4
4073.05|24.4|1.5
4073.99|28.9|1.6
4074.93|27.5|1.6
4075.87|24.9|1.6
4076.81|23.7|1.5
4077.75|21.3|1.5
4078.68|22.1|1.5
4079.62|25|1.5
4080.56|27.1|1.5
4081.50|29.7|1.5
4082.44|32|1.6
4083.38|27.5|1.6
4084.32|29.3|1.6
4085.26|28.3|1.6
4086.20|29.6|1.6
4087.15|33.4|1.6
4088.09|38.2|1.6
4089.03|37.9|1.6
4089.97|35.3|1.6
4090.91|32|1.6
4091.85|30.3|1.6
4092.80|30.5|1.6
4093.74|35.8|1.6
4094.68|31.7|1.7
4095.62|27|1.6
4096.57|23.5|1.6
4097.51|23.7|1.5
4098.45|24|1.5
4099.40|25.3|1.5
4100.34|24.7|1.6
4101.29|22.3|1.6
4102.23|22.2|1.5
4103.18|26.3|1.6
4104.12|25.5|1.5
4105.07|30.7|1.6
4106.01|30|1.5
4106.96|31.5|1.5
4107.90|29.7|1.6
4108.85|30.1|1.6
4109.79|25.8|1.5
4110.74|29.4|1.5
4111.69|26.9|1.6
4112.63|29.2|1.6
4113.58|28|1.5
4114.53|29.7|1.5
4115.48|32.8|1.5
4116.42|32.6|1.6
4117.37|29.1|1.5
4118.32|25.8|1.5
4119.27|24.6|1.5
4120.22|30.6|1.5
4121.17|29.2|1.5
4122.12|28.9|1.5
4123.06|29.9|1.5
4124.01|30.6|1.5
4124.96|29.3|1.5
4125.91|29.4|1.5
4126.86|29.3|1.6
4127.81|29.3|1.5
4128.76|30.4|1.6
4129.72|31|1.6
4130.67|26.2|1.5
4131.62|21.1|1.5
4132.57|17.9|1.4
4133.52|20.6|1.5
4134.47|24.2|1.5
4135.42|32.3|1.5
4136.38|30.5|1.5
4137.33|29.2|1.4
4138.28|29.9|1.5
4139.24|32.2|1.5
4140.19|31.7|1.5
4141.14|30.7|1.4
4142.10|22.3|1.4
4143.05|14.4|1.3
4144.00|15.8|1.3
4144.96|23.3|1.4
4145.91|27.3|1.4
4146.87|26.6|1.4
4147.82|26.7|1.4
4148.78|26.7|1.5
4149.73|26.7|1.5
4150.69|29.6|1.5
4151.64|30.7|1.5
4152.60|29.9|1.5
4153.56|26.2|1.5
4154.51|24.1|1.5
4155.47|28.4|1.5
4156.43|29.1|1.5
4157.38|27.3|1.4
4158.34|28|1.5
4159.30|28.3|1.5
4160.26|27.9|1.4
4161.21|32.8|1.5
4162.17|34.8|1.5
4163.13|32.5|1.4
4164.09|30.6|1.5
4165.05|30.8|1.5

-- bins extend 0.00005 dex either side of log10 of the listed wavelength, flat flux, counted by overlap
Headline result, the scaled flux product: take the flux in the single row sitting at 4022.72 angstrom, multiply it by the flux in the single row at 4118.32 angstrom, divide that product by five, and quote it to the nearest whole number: 167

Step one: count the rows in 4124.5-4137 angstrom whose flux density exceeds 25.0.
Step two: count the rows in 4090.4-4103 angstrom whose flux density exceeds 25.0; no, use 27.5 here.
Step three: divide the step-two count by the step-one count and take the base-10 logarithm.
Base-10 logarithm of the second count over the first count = -0.3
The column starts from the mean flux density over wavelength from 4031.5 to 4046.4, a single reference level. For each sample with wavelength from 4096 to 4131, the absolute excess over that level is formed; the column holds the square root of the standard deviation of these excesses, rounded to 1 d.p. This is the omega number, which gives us 1.6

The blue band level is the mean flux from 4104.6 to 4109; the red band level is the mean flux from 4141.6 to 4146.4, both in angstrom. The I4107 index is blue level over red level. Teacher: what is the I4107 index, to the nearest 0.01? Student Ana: 1.47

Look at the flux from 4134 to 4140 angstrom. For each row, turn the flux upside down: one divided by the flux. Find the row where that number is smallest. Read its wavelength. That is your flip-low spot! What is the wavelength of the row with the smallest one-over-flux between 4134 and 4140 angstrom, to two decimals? 4135.42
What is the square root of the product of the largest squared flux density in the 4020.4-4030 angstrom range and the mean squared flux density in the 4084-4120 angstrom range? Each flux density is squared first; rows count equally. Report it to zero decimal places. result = 952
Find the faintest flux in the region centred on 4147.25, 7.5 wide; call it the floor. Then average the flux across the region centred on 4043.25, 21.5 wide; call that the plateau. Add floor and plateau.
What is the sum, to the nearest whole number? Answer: 40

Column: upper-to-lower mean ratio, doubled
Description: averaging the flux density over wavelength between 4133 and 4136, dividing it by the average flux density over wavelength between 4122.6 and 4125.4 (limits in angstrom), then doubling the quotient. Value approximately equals 1.72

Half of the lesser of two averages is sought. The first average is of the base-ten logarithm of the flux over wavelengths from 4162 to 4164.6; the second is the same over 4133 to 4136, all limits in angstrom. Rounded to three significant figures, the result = 0.701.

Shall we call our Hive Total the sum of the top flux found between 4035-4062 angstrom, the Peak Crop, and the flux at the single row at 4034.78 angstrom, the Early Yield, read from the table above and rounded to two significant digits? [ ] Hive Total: 52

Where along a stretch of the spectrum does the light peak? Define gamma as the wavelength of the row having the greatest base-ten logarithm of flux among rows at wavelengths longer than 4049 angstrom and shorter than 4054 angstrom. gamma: 4050.61 angstrom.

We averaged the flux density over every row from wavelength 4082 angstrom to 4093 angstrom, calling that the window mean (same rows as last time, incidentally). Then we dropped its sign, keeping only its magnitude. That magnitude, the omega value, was 32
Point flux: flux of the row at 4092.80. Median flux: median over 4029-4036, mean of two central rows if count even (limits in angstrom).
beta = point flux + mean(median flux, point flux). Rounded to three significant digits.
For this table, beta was 54.9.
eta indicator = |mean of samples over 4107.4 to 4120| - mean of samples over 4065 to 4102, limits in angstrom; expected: 2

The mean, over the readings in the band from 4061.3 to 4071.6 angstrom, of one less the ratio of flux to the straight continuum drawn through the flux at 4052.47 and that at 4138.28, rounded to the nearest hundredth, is 0.25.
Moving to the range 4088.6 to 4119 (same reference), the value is 0.02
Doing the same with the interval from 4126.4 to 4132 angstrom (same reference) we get 0.06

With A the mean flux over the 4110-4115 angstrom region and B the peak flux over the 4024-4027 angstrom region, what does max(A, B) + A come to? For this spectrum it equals 57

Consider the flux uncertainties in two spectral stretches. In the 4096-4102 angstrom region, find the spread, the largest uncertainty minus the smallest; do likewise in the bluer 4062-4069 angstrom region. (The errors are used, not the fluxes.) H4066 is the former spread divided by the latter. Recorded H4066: 0.33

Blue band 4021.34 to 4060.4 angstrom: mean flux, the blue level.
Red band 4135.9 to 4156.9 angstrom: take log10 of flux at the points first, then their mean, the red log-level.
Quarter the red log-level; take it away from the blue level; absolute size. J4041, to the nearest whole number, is 25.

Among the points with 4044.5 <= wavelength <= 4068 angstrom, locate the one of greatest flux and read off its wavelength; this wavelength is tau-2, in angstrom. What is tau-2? 4050.61 angstrom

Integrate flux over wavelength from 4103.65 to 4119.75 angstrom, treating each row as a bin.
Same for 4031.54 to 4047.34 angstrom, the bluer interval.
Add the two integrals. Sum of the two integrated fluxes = 826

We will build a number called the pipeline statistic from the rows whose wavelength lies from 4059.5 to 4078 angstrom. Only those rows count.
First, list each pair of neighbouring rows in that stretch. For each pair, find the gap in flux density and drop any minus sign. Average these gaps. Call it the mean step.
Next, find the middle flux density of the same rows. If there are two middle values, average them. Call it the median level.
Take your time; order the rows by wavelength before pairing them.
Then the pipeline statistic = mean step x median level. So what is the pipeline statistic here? 113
